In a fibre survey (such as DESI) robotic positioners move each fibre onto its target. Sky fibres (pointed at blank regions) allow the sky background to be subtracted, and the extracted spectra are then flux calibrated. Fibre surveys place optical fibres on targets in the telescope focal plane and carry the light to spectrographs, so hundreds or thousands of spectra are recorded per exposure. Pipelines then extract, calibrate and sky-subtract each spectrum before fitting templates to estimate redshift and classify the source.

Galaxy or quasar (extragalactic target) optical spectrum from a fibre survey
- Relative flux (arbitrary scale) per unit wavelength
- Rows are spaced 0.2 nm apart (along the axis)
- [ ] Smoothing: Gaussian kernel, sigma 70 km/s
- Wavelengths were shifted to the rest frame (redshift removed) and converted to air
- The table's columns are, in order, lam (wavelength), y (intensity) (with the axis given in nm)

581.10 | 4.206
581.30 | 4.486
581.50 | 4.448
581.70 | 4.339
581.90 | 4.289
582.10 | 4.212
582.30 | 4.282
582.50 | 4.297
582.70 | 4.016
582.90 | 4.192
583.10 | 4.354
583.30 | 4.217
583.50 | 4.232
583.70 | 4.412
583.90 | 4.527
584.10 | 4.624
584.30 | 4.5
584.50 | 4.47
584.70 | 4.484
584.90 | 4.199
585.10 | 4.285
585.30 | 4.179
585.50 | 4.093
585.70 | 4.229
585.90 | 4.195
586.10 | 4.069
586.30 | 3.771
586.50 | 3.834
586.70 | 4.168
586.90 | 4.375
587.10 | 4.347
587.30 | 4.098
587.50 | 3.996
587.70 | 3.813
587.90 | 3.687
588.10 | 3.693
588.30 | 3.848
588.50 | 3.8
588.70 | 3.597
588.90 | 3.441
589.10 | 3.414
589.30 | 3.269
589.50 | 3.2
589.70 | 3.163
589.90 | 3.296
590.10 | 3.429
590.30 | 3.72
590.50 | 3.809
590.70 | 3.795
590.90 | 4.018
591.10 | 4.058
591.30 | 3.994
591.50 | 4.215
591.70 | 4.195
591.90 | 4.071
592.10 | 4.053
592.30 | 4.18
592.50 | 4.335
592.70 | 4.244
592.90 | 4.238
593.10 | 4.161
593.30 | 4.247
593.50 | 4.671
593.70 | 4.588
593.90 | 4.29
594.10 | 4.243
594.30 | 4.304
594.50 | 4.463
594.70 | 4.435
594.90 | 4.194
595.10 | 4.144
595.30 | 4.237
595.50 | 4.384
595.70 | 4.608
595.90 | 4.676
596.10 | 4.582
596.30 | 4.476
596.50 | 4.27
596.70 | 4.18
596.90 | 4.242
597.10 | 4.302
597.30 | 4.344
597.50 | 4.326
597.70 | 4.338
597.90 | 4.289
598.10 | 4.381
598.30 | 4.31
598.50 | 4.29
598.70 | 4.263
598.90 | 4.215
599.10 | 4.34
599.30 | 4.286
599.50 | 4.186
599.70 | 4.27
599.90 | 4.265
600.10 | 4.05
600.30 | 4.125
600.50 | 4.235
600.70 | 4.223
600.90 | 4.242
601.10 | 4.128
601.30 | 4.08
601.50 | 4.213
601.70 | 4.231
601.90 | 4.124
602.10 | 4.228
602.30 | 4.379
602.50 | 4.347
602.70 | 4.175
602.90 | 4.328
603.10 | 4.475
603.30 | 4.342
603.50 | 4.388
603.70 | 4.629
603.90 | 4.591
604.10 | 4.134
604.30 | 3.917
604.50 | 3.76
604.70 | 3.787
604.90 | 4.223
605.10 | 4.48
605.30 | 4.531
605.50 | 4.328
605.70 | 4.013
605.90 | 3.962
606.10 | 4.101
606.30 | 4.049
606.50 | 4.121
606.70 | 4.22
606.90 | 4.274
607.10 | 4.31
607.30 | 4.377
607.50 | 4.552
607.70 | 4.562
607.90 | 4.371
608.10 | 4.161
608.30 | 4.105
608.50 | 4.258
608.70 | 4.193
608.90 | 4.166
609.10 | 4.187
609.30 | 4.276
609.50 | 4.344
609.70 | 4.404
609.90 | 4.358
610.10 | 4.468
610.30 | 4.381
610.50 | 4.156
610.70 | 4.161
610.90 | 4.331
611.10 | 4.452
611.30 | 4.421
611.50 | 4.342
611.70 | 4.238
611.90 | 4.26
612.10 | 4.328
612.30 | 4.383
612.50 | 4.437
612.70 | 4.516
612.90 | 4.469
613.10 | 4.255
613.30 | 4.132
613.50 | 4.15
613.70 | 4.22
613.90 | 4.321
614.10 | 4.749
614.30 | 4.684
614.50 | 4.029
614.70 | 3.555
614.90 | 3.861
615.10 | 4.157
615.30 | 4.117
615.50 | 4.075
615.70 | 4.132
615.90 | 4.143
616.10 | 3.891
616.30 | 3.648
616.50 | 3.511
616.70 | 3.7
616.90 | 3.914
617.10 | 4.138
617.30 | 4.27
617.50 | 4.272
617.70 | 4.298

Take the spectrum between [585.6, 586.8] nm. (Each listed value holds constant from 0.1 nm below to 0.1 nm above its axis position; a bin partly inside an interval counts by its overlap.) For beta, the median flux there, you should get 4.12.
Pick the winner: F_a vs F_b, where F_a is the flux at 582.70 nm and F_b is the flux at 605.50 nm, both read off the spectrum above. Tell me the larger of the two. 4.33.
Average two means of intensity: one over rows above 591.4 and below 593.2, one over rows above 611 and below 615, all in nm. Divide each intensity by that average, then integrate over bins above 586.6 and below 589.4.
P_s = 2.53 nm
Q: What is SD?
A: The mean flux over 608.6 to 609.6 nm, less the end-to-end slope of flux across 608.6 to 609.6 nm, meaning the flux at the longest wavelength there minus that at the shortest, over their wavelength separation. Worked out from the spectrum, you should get 4.0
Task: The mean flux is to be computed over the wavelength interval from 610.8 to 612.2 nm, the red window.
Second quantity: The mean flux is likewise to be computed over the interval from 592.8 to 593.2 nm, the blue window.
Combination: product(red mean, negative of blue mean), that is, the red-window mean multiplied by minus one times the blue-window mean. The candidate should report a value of -18.2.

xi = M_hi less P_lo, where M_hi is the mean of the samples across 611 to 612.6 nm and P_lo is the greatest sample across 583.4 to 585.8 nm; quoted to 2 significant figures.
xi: -0.27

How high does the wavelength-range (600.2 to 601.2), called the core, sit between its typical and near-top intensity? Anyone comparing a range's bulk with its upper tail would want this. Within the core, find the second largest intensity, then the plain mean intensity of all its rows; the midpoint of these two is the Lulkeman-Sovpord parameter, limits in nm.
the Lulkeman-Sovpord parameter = 4.21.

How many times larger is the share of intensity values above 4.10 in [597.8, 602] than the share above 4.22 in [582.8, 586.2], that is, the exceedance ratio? 1.5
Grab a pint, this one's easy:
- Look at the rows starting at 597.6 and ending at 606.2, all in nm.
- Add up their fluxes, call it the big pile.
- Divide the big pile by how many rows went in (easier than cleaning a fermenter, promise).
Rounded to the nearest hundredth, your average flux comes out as 4.24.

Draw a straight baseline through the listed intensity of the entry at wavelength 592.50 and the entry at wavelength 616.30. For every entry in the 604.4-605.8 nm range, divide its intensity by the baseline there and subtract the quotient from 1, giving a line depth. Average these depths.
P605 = -0.048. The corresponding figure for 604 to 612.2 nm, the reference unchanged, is -0.094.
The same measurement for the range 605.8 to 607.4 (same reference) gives -0.063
